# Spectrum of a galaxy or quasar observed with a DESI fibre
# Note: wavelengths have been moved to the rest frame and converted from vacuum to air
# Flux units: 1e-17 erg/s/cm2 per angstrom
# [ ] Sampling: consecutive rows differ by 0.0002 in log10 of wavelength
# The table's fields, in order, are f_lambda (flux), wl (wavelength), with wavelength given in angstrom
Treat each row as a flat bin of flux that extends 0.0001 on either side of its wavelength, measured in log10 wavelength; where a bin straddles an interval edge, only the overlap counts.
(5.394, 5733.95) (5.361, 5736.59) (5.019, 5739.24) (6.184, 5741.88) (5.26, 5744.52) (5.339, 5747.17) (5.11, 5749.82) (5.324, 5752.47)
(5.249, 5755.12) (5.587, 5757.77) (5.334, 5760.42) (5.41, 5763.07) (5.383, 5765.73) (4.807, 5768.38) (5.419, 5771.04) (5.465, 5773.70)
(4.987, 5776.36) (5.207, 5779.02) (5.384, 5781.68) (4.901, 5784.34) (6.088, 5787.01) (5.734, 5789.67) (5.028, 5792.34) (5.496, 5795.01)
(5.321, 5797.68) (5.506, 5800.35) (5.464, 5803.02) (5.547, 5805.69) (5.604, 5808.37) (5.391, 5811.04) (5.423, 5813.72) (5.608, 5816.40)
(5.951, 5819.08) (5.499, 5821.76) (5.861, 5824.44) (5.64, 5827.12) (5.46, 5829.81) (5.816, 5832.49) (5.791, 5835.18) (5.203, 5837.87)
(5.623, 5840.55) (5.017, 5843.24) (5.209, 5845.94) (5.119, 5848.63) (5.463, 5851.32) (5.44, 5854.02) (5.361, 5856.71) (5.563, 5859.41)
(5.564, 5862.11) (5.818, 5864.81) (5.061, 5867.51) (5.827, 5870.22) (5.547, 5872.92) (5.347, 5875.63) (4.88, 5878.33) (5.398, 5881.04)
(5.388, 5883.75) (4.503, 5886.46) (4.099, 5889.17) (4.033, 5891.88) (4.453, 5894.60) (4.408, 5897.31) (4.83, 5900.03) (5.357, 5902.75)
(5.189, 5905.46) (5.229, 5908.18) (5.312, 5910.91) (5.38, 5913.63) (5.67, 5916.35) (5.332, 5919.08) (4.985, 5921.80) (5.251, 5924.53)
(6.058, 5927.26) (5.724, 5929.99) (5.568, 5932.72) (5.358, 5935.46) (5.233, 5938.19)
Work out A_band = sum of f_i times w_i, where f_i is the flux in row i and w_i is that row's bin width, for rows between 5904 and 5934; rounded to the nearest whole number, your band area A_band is 163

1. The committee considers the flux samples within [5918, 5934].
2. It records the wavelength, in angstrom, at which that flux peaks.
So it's 5927.26 angstrom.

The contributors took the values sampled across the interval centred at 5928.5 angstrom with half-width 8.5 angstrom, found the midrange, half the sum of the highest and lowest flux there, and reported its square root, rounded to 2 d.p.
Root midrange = 2.35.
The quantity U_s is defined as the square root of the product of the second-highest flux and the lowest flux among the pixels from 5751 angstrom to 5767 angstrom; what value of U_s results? 5.33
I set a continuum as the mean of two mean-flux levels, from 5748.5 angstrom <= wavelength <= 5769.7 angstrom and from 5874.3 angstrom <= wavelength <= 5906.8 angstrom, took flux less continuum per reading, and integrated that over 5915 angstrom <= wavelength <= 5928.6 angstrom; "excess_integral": 6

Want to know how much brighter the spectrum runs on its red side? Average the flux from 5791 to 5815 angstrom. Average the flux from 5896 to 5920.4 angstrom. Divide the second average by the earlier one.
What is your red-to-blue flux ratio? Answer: 0.96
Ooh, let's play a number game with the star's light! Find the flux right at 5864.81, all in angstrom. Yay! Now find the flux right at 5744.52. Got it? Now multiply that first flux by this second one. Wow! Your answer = 31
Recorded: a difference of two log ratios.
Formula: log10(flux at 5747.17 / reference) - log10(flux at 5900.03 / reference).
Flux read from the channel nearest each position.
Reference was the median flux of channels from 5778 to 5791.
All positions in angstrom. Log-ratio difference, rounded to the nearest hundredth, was 0.04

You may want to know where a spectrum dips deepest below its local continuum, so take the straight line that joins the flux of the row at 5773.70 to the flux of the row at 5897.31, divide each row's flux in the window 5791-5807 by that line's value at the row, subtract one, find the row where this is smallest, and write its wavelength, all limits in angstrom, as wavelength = 5792.34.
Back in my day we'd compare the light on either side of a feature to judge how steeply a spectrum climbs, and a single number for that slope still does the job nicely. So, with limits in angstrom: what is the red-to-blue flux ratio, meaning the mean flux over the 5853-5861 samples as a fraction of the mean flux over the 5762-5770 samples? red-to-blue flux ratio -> 1.05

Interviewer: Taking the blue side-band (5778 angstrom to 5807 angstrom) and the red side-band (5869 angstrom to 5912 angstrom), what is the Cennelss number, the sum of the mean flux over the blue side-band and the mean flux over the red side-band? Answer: 10.4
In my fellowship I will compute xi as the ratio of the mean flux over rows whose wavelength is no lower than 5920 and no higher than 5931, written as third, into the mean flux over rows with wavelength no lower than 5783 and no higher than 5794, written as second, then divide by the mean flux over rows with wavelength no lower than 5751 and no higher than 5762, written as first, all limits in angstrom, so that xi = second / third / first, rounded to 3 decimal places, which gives 0.184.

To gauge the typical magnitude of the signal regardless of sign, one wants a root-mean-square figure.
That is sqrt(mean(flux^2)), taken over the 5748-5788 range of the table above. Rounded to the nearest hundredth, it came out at 5.32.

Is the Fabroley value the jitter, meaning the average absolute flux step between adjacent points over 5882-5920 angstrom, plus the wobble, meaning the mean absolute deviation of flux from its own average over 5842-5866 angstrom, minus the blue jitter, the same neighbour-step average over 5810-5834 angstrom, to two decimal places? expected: 0.22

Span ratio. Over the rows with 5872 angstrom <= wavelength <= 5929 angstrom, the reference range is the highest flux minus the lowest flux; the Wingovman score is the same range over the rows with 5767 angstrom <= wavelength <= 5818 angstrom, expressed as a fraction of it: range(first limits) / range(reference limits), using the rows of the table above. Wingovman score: 0.63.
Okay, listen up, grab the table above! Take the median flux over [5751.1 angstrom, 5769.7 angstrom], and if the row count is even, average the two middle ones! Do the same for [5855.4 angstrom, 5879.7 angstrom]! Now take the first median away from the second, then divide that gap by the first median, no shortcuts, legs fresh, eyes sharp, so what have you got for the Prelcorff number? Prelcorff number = 0.040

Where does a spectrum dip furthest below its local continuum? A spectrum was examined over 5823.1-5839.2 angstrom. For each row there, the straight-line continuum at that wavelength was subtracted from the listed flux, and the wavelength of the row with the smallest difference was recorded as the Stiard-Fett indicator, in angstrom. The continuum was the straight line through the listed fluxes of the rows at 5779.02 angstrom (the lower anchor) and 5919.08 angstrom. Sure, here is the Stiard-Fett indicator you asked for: 5837.87 angstrom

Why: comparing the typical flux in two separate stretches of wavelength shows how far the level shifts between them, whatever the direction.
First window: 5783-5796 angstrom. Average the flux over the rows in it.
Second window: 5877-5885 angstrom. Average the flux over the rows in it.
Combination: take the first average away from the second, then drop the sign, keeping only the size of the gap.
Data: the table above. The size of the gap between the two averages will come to 0.23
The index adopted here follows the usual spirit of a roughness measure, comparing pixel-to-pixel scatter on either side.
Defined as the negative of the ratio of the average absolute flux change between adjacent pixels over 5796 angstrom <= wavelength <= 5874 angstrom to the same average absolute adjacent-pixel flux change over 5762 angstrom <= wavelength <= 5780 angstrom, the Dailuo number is -0.80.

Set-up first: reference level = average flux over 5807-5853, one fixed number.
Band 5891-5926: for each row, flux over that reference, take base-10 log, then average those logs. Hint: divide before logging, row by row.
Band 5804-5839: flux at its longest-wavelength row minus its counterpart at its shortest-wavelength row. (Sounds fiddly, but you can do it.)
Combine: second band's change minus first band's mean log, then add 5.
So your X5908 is 4.70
